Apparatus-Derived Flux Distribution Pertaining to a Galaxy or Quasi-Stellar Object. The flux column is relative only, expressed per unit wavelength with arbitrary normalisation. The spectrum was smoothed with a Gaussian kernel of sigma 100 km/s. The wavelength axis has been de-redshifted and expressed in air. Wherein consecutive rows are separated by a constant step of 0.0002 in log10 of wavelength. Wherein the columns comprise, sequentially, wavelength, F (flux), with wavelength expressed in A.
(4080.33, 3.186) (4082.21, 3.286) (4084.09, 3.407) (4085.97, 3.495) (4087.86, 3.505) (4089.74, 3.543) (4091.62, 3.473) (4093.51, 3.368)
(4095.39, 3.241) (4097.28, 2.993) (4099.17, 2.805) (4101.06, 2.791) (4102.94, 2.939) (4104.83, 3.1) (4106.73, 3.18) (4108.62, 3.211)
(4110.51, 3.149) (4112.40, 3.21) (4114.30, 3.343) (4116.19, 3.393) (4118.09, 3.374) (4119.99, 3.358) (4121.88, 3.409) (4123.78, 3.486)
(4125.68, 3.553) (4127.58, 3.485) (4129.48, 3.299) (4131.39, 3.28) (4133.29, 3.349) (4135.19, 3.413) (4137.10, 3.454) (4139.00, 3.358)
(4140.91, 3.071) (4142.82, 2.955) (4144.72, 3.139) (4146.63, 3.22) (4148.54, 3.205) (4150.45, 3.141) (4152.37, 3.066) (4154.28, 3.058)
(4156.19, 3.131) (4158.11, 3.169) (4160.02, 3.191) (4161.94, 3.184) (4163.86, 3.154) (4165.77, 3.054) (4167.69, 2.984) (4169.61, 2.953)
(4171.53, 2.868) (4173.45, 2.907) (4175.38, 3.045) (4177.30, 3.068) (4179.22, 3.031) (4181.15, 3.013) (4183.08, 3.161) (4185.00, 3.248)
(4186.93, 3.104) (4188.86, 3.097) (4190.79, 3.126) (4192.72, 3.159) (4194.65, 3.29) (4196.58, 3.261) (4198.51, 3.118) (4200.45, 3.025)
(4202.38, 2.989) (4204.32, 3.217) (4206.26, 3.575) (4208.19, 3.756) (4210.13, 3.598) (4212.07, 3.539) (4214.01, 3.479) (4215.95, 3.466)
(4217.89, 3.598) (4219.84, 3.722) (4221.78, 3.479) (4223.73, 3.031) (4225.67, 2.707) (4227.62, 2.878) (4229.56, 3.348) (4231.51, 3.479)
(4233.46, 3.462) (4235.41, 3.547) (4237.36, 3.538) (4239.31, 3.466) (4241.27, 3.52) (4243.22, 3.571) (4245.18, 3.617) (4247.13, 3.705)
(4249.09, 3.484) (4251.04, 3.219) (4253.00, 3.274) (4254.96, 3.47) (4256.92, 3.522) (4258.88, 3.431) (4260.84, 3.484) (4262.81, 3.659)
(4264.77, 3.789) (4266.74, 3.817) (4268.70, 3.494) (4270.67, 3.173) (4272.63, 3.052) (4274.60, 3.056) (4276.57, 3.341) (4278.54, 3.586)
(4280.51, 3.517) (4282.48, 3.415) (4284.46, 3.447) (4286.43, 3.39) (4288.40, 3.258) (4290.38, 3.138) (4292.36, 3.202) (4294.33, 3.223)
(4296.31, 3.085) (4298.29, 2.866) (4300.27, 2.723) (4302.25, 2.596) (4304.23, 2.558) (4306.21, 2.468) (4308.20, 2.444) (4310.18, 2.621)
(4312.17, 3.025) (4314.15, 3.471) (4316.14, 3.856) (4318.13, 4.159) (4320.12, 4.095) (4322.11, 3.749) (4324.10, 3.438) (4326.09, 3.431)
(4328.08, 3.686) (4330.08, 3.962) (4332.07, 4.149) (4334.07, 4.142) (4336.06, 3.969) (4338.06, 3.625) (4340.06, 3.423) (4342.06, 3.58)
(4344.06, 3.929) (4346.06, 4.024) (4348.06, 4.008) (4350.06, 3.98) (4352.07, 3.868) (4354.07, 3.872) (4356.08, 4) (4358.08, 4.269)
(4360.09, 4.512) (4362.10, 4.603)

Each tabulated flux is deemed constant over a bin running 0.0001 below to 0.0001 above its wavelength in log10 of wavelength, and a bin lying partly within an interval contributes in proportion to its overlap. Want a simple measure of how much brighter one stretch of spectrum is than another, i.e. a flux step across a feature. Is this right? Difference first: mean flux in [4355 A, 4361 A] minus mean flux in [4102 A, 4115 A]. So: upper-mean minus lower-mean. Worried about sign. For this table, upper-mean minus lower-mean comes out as 1.1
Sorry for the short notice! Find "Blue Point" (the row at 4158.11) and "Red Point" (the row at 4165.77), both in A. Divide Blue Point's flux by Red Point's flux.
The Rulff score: 1.04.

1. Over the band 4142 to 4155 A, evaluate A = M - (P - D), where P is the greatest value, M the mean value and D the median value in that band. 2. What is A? 3.03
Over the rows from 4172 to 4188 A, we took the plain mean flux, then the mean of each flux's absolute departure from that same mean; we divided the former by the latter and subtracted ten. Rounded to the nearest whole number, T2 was 31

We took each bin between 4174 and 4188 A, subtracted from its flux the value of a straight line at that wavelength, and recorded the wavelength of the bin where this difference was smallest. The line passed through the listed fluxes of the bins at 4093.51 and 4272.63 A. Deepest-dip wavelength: 4181.15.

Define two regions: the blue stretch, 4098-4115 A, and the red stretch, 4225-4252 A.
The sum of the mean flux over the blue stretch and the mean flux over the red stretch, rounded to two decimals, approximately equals 6.48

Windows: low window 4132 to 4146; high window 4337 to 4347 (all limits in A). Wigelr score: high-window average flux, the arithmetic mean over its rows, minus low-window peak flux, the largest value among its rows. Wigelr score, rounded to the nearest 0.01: 0.26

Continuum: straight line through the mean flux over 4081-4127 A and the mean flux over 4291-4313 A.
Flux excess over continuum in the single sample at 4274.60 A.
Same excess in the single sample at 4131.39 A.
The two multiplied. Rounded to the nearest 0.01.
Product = 0.01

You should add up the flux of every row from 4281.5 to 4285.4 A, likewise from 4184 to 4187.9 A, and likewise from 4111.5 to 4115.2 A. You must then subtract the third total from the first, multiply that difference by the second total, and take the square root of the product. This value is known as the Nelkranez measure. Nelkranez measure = 1.4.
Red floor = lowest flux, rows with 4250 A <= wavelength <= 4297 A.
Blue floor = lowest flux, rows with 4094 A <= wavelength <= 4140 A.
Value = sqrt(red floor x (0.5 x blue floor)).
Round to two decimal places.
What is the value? 2.06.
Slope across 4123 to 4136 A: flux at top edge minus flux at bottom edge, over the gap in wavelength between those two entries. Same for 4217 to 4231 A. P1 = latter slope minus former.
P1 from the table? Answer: -0.015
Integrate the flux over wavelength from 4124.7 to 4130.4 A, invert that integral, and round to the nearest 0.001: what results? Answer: 0.051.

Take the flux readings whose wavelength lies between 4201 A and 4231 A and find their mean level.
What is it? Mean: 3.36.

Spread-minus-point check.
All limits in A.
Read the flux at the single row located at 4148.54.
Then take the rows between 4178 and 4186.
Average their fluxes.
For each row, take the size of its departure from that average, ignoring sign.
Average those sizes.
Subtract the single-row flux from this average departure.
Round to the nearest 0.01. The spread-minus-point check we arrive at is -3.11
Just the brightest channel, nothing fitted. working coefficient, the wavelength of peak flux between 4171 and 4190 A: 4185.00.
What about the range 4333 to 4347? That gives 4334.07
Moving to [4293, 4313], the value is 4294.33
